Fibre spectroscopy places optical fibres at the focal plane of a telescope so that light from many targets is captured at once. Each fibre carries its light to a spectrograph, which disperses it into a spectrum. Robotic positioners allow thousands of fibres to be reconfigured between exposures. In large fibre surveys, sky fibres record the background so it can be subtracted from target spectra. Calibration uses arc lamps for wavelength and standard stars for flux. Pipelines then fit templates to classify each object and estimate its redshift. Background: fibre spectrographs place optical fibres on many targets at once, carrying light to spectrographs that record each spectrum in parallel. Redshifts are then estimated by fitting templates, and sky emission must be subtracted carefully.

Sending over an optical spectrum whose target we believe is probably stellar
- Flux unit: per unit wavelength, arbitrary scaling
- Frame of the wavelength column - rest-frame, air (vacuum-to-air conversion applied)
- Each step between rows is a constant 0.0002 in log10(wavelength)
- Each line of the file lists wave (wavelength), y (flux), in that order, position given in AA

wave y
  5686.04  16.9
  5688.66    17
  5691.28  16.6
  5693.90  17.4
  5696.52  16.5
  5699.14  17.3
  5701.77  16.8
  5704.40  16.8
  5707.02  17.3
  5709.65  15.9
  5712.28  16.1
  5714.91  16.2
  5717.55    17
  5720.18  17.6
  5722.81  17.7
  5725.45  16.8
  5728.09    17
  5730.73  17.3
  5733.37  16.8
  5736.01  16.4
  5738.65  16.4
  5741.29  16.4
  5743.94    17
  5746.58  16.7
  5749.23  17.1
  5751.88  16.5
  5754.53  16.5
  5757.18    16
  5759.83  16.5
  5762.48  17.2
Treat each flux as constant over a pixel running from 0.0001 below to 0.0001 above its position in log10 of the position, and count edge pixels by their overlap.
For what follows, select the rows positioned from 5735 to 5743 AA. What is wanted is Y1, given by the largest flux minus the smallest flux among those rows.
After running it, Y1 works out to 0.0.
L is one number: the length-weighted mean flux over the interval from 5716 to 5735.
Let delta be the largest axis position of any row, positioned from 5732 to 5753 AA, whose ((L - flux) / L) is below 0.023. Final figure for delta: 5749.23 AA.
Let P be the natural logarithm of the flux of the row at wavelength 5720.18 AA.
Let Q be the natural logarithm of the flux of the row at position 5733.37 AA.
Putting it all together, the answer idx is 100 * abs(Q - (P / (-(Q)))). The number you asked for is 384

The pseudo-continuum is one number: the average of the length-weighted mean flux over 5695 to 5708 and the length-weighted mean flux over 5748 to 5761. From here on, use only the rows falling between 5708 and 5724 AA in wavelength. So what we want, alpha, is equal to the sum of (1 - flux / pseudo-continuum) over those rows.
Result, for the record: -0.007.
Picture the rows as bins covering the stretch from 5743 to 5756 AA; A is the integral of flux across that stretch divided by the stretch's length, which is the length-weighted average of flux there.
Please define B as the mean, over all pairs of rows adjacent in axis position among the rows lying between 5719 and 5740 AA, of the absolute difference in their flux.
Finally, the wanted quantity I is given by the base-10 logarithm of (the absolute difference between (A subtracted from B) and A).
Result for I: 1.52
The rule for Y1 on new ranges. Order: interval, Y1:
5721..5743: 1.3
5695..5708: 0.8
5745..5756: 0.6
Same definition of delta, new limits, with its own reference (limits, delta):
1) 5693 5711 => 5707.02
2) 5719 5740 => 5733.37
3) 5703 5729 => 5728.09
